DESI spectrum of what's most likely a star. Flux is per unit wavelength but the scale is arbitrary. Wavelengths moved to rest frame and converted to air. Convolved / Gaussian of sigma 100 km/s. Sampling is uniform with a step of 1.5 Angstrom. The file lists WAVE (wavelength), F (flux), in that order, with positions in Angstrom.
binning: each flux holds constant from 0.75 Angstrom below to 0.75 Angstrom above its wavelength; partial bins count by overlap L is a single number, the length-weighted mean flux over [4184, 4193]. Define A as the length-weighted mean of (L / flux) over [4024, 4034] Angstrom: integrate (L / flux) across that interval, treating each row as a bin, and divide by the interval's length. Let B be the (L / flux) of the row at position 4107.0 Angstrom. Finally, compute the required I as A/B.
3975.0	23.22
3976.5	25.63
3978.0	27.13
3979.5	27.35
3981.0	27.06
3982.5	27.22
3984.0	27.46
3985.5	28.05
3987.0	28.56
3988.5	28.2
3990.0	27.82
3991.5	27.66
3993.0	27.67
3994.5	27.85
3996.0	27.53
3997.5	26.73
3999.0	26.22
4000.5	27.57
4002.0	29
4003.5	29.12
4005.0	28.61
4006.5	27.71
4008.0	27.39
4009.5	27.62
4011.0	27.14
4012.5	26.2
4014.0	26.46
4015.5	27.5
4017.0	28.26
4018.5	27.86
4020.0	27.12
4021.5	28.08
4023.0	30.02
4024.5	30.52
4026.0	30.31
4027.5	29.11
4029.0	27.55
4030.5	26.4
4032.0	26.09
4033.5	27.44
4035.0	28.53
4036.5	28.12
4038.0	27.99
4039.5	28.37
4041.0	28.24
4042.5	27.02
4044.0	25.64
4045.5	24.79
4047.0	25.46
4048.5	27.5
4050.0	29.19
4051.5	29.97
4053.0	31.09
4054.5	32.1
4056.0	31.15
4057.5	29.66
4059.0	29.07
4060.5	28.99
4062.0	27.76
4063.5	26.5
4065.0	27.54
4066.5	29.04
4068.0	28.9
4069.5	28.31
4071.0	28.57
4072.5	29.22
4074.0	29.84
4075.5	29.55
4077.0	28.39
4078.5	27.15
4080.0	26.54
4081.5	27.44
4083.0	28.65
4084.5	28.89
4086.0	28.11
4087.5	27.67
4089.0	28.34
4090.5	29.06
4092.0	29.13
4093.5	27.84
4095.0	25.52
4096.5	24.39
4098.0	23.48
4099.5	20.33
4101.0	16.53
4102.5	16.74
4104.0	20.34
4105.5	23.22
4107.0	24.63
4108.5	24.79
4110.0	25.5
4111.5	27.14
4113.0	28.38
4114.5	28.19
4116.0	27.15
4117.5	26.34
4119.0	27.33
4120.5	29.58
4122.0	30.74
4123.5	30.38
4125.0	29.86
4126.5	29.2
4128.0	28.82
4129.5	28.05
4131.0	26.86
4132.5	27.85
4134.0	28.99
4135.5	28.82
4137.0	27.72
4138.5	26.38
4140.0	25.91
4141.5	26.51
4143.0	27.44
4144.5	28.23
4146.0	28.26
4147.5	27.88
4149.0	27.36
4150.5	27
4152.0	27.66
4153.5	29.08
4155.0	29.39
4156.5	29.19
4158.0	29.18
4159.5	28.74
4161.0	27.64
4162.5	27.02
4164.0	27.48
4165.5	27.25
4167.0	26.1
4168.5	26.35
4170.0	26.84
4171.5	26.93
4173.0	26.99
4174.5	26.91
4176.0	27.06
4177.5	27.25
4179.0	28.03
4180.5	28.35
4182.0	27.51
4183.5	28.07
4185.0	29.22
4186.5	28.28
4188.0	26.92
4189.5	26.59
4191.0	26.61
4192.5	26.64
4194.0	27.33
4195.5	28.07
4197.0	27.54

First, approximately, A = 0.98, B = 1.11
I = 0.88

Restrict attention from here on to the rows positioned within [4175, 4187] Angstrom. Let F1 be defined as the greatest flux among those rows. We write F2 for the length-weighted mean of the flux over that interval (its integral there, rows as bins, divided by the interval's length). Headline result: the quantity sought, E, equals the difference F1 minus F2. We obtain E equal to 1.28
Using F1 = 29.22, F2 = 27.9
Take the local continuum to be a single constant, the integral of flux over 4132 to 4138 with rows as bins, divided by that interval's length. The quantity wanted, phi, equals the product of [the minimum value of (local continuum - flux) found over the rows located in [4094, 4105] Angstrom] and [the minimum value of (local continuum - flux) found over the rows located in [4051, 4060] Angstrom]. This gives -10.5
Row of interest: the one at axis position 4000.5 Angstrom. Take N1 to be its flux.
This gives 27.57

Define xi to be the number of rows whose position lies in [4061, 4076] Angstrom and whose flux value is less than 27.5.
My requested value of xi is 1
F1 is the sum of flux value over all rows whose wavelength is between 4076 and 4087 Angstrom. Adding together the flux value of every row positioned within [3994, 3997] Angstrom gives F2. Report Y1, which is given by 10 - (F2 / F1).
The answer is 9.7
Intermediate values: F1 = 195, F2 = 55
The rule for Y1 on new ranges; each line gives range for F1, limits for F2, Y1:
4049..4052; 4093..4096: 9.1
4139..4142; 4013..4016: 9.0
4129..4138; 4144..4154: 8.8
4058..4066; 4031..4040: 8.8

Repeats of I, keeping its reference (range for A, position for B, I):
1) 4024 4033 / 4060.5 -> 1.03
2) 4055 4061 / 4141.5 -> 0.89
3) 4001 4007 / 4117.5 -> 0.92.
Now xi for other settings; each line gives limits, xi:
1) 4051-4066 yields 1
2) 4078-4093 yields 3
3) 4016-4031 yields 2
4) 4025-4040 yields 3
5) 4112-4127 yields 3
